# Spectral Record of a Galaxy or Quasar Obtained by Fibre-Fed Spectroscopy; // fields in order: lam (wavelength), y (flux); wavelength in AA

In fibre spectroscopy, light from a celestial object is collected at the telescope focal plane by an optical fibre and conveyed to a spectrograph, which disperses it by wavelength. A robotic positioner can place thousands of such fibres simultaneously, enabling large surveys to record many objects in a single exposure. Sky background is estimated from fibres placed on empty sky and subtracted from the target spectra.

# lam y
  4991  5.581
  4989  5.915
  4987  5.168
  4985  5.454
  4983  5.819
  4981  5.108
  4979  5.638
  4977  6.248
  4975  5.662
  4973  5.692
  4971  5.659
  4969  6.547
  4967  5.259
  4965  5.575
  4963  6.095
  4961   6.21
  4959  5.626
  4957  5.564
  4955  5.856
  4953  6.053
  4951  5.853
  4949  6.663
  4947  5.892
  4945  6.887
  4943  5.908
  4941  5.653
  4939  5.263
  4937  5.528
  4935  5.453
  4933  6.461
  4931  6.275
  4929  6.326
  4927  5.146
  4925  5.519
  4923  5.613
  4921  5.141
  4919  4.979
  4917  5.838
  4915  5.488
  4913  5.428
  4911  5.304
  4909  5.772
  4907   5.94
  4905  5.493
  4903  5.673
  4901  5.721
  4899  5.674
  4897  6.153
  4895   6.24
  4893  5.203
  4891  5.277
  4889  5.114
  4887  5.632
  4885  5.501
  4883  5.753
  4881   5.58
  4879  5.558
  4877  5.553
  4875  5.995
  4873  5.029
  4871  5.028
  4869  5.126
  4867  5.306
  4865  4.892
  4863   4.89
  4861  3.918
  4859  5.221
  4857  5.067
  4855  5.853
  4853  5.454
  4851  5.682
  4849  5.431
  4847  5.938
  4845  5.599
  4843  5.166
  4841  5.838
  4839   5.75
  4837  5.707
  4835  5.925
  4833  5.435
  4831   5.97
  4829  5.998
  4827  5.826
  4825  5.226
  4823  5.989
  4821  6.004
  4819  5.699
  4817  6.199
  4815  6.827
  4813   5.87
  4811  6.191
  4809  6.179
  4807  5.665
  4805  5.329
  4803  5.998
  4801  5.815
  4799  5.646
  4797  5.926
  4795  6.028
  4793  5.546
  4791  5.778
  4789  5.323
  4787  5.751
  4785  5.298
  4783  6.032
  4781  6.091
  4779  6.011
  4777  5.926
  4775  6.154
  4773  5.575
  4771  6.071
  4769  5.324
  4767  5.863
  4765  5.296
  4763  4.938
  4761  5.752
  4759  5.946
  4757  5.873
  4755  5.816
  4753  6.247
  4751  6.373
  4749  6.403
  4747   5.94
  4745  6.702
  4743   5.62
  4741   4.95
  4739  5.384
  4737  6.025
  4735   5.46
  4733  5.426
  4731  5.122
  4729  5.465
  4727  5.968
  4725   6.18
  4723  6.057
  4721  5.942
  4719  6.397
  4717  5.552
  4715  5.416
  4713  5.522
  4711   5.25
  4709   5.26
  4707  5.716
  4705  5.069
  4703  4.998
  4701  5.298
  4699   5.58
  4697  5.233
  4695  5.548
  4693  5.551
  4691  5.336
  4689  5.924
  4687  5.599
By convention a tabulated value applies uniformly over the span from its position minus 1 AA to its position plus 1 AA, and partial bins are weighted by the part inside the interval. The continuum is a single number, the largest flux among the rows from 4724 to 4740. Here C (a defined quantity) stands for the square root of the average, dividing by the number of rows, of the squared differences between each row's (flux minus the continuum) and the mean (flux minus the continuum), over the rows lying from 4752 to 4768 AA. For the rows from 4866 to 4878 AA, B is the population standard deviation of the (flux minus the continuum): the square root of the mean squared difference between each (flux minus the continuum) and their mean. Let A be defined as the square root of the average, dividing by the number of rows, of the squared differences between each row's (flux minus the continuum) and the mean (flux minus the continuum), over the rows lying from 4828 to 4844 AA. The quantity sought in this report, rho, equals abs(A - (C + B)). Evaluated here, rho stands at 0.46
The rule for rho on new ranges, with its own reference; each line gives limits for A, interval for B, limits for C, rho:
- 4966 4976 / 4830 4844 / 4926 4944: 0.30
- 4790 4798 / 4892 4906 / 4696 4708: 0.41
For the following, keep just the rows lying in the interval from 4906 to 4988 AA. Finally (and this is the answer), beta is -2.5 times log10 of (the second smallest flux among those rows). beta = -1.77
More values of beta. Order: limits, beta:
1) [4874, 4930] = -1.77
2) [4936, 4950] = -1.86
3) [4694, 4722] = -1.76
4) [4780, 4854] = -1.80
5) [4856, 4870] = -1.72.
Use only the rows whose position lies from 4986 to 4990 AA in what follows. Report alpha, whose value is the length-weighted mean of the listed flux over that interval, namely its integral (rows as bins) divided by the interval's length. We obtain 5.54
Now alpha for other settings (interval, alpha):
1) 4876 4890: 5.53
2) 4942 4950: 6.34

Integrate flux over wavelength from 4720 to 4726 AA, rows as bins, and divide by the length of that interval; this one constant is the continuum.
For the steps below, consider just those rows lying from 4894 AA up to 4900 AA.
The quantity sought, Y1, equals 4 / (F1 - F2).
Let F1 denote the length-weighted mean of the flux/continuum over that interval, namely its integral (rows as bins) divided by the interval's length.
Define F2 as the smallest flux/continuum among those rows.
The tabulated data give 70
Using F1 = 0.994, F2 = 0.94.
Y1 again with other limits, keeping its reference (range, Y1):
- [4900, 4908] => 113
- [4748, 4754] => 258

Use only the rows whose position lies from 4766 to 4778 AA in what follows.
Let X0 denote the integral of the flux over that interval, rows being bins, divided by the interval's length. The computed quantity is 5.82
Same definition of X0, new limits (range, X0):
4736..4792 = 5.80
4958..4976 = 5.81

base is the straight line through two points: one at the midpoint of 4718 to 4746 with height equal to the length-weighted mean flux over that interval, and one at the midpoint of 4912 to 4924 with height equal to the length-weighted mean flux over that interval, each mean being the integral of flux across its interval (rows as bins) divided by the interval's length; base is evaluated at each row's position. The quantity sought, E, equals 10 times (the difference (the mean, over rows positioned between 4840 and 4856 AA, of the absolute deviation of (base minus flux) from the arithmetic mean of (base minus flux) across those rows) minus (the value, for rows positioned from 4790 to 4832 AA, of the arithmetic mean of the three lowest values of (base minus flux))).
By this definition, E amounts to 10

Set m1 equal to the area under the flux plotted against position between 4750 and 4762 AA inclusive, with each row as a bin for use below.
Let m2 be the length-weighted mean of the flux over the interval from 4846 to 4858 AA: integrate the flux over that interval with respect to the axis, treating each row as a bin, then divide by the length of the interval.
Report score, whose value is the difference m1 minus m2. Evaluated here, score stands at 66.4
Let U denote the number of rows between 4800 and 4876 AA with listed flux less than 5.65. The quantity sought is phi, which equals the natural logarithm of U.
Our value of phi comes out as 2.8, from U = 16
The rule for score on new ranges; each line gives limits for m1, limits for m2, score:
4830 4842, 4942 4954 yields 63.0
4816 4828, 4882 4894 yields 64.5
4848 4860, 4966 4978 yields 59.6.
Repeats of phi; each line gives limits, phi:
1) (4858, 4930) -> 3.2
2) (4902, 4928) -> 2.2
